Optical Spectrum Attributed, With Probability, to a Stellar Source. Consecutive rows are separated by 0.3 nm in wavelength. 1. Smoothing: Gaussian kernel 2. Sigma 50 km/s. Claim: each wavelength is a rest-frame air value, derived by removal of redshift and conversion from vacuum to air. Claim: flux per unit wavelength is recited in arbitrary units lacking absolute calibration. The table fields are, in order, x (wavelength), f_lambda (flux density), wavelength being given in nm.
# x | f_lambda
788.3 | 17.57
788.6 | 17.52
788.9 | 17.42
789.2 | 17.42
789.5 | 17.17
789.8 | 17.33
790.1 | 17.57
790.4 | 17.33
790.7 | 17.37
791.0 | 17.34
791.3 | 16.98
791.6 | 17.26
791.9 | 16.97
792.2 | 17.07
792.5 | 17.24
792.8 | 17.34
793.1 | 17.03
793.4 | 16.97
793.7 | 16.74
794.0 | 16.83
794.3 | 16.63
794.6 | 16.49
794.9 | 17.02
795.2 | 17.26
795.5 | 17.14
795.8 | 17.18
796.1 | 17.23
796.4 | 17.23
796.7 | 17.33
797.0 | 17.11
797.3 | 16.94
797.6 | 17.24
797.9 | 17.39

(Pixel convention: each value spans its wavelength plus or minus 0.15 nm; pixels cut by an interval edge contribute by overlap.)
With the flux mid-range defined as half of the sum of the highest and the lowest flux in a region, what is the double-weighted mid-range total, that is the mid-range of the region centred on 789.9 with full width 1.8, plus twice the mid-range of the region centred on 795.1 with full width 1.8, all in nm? 51.1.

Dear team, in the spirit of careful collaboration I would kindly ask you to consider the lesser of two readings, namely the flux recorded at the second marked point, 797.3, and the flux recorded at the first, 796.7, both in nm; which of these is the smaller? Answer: 16.9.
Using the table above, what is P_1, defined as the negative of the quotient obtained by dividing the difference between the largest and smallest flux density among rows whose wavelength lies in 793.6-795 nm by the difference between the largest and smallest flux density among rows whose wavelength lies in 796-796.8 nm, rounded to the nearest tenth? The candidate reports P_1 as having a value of -5.3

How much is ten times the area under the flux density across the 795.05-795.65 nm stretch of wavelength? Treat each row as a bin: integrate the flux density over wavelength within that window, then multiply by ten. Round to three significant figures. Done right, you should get 103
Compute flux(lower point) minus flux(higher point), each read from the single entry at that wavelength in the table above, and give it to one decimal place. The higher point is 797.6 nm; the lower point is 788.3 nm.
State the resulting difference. 0.3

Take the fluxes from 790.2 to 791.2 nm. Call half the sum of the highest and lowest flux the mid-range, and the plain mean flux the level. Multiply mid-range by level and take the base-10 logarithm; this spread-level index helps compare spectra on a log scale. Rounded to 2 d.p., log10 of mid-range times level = 2.48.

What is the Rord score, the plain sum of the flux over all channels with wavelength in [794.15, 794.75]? 33.1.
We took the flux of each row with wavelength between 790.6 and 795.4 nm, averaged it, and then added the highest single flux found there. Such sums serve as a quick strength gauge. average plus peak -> 34.4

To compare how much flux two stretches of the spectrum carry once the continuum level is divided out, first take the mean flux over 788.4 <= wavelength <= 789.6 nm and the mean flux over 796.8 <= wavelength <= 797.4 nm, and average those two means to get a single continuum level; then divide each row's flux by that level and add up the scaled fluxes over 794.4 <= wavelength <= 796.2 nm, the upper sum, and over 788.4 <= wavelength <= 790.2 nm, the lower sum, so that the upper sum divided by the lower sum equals 0.98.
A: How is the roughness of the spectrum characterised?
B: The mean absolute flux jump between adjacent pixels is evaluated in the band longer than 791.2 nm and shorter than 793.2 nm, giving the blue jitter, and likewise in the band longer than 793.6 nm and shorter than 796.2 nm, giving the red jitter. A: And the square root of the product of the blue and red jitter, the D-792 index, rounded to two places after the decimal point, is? 0.19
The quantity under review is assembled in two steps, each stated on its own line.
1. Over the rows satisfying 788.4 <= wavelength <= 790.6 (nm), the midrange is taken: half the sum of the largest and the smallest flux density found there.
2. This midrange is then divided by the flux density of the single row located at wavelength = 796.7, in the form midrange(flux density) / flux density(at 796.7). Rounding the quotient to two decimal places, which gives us 1.00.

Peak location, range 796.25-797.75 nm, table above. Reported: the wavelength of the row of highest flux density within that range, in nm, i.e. 796.7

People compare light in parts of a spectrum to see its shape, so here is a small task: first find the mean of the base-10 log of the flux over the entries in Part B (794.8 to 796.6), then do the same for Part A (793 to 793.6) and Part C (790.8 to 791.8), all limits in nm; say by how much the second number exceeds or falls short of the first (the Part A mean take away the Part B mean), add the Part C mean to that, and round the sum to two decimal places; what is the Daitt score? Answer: 1.23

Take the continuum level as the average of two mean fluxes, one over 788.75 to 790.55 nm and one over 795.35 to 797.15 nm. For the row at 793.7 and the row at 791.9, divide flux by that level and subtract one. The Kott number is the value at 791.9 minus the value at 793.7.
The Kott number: 0.013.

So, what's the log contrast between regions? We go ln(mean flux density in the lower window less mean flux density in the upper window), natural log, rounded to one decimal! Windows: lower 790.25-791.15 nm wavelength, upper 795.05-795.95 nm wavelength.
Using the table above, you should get -1.9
